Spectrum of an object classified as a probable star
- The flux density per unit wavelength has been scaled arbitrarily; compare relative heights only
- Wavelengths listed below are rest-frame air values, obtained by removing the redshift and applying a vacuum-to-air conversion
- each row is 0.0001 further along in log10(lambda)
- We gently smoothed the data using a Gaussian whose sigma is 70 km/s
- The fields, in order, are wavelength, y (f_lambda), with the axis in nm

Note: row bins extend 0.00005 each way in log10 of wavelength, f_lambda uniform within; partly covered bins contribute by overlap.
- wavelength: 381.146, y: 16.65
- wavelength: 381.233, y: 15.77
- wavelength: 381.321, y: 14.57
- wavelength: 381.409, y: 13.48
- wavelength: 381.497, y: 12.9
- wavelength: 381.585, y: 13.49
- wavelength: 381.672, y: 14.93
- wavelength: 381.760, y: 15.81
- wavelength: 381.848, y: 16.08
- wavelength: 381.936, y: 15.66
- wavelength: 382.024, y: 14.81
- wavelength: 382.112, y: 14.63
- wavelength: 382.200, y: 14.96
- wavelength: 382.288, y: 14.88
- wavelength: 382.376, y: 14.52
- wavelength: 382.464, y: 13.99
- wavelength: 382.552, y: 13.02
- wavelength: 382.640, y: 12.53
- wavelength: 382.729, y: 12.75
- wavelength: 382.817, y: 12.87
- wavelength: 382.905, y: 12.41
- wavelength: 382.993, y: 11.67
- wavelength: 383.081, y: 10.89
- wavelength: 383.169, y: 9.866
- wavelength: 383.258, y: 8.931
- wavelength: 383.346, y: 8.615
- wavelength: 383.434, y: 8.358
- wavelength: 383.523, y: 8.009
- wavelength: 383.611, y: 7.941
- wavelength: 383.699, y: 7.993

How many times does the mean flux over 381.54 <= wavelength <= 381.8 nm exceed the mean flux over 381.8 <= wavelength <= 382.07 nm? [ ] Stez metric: 1.0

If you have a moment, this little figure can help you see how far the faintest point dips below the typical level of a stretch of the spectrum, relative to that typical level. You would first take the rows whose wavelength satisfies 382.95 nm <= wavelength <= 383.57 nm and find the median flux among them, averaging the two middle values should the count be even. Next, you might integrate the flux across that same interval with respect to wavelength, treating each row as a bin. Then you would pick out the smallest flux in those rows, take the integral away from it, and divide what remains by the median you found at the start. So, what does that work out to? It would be 0.24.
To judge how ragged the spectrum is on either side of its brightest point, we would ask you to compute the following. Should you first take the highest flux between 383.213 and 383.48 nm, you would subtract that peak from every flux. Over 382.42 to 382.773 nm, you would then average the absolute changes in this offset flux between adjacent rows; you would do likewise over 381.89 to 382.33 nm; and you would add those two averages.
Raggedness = 0.92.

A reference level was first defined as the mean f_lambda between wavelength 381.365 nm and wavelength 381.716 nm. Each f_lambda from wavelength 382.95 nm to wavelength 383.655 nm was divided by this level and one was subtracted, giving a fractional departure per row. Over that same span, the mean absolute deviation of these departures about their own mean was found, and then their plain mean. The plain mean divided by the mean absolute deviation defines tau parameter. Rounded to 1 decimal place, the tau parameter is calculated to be -3.9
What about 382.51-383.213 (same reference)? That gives -1.9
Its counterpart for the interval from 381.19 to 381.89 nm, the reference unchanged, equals 0.9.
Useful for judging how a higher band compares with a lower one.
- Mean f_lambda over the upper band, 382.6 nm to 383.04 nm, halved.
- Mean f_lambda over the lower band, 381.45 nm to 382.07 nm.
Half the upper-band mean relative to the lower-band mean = 0.42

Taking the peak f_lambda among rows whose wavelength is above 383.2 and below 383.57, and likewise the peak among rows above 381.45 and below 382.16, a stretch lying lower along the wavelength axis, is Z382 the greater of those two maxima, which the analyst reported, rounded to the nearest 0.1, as 16.1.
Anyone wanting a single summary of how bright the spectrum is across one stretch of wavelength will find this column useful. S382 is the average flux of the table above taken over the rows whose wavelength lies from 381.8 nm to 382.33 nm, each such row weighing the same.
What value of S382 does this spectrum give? 15.2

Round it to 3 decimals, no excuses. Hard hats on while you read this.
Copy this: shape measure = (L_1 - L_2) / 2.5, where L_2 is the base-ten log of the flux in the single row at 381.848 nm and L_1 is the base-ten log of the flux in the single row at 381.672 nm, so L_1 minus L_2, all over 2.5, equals -0.013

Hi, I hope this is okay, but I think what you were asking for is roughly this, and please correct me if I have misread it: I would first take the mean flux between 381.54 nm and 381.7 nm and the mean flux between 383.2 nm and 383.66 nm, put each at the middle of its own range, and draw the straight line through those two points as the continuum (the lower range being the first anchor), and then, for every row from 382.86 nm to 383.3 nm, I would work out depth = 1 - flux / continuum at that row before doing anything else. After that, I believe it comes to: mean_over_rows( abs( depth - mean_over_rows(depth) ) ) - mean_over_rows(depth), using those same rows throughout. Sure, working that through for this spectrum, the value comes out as 0.20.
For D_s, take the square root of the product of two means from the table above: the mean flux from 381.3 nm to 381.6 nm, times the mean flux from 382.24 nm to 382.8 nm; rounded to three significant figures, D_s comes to 13.6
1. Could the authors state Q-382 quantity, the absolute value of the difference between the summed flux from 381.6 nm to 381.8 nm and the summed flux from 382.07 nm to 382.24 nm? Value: 1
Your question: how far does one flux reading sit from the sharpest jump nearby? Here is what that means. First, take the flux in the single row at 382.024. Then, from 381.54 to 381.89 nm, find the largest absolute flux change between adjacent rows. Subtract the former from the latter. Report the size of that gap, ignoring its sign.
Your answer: 13.4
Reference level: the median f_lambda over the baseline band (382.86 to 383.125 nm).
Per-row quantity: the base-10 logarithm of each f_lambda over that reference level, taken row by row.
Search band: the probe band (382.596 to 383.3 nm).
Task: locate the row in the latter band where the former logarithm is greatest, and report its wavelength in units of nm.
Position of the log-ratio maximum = 382.817 nm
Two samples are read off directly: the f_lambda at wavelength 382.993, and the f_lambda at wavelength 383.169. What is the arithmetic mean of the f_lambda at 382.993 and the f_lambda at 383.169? 10.8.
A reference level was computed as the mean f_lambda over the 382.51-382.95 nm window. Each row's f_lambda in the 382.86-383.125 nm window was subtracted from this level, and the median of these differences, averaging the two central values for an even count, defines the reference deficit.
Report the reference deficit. 1.0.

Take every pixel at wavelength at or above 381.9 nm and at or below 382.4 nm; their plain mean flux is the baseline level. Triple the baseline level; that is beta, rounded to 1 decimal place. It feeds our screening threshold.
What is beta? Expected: 44.7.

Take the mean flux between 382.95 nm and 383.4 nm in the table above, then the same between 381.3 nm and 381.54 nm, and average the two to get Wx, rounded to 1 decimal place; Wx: 11.8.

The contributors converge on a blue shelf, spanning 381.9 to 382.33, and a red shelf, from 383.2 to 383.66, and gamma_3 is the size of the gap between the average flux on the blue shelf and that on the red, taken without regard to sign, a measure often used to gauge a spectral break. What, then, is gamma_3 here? 6.6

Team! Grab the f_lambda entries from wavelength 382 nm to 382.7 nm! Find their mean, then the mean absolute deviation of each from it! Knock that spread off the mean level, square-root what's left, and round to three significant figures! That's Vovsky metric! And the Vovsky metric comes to 3.66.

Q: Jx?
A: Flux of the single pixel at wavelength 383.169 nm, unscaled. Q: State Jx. 9.866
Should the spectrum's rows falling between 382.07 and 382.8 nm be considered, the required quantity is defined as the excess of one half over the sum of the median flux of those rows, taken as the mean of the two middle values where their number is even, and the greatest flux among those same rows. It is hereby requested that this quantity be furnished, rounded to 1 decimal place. -28.7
